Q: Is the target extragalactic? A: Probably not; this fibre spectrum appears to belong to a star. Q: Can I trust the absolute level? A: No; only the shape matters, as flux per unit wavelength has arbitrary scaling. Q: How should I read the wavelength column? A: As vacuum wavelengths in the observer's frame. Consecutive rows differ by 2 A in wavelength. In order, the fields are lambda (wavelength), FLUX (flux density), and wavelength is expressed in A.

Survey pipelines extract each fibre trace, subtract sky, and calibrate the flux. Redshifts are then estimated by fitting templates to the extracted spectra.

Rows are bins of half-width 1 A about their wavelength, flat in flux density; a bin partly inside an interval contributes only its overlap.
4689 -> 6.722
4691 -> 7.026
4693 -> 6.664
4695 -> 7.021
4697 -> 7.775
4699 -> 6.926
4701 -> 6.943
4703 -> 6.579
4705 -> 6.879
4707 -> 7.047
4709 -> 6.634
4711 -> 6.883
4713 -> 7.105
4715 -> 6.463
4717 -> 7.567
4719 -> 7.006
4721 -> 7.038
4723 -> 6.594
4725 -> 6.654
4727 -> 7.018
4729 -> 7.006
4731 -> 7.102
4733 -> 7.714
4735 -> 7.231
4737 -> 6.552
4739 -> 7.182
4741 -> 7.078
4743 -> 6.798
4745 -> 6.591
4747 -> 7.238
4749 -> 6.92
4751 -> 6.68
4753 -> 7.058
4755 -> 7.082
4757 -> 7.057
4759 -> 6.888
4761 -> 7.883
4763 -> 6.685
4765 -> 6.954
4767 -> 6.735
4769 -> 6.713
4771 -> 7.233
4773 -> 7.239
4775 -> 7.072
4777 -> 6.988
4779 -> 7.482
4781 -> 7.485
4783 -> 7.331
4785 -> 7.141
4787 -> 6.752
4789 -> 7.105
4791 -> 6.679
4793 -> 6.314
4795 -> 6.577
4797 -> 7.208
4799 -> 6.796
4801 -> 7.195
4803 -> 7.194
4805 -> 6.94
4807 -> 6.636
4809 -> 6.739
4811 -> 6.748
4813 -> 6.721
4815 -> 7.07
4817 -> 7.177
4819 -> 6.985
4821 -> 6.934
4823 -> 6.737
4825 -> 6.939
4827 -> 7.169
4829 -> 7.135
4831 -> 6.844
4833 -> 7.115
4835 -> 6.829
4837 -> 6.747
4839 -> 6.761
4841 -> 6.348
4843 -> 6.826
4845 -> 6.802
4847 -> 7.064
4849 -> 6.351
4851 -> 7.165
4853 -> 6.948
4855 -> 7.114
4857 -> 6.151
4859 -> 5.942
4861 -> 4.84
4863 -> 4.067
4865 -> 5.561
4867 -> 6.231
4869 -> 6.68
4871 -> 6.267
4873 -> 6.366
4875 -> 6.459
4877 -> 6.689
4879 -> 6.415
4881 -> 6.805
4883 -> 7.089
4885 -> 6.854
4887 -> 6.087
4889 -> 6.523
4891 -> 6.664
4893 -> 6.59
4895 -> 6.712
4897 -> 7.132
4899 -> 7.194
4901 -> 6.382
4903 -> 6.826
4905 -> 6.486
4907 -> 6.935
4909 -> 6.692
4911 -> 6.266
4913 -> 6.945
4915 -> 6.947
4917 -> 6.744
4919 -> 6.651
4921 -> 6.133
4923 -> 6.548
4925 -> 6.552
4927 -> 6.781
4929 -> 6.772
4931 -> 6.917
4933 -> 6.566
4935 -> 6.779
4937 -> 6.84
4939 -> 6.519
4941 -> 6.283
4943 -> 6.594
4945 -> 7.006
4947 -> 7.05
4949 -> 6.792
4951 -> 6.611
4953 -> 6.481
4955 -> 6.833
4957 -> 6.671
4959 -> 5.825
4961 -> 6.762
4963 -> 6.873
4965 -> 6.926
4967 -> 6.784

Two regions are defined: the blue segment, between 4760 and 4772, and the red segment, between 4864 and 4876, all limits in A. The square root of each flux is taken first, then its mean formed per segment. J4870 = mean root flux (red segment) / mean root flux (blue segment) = 0.94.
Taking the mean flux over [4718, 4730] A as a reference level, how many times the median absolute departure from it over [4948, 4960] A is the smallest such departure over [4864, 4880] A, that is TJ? 0.80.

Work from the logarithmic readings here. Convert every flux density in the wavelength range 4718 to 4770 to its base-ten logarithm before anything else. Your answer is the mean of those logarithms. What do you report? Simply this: 0.843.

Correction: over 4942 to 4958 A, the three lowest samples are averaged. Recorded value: 6.56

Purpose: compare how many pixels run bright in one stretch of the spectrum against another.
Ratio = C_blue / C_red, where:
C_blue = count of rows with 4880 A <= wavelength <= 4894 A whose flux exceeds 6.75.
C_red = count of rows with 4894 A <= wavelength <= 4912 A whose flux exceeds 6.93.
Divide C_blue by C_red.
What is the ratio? 1.0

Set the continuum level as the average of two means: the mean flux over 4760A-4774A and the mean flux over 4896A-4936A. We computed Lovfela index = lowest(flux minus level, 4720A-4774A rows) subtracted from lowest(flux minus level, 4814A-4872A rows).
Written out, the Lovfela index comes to -2.5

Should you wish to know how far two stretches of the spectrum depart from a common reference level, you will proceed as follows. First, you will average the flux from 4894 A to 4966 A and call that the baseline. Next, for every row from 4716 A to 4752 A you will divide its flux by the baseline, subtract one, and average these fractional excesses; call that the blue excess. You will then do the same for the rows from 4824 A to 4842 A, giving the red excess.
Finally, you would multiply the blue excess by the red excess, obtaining 0.0012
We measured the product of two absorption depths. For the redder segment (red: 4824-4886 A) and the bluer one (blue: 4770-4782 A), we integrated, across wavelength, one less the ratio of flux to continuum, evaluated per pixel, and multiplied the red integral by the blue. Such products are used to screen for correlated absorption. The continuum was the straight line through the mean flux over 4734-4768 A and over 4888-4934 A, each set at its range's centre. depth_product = -1.3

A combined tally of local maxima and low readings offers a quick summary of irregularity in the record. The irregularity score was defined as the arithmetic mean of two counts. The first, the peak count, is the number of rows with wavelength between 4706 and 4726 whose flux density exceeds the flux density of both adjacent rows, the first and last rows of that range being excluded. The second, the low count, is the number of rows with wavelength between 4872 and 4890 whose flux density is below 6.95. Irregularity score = 5.5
